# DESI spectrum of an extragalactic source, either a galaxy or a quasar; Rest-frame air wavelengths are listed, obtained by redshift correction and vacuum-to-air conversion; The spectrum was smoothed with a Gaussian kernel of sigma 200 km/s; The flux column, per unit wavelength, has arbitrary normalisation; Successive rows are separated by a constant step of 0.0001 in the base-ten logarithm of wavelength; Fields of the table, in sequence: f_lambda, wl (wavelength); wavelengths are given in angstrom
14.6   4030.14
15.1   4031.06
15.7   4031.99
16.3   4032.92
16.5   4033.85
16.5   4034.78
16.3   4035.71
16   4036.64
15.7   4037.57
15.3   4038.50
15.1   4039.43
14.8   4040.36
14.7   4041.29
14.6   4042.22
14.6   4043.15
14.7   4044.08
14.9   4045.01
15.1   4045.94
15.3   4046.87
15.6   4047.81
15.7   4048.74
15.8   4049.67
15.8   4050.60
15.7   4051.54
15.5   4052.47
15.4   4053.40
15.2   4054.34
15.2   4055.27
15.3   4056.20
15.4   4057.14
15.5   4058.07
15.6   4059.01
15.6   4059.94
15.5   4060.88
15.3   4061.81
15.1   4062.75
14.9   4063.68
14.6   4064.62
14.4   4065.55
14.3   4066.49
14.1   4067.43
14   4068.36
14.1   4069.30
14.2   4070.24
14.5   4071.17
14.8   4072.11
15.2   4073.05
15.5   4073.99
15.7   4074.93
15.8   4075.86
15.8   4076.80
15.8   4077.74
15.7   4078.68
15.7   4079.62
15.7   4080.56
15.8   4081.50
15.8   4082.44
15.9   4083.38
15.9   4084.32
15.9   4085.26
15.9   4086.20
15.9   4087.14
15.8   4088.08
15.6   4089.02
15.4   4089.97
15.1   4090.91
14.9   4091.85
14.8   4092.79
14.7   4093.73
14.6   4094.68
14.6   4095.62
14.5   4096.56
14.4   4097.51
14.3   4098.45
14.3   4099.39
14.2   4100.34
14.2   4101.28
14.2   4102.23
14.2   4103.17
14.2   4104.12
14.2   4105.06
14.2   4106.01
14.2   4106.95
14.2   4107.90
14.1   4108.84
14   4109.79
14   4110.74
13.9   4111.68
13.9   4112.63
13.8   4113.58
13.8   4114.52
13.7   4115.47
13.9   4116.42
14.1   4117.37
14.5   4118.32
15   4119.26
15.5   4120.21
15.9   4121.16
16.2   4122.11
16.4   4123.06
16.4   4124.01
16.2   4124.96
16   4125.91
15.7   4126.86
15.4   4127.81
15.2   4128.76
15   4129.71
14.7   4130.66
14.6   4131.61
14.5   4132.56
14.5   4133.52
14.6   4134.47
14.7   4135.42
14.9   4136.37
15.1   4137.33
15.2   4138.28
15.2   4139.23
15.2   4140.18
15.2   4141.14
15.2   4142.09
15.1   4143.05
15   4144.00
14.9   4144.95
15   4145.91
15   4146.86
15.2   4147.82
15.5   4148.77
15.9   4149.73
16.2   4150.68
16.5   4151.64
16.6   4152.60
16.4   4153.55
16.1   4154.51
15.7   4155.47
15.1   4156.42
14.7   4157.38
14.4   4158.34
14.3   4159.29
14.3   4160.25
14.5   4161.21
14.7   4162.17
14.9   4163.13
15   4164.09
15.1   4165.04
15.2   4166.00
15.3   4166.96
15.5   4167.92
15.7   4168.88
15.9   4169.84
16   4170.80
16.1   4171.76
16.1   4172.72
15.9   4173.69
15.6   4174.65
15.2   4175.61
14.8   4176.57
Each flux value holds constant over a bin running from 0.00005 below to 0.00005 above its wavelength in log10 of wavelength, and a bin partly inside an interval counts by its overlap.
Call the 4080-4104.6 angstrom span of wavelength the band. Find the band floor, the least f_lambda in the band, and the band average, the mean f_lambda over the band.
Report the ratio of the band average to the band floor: 1.059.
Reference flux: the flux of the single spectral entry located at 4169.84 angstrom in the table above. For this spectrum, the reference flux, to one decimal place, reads 15.9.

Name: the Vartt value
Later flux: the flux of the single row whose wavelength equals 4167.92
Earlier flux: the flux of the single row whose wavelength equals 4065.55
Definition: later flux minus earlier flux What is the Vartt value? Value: 1.1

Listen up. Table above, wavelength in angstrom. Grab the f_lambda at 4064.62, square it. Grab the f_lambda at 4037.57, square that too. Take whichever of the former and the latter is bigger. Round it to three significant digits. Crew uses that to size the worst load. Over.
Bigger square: 246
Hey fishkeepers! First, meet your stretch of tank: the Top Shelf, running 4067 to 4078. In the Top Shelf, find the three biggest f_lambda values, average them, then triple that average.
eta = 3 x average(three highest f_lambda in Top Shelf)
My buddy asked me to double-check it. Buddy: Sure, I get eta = 47.4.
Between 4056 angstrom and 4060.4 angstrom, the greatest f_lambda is 15.6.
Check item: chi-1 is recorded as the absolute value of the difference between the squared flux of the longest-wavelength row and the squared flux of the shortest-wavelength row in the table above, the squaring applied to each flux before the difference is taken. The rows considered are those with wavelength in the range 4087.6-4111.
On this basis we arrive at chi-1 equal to 54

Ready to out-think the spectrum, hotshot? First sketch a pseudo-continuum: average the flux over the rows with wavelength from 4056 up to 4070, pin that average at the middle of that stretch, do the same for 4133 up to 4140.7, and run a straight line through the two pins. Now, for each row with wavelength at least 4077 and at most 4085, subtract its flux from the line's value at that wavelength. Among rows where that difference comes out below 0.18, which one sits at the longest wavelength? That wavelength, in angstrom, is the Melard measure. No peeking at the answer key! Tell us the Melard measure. 4084.32 angstrom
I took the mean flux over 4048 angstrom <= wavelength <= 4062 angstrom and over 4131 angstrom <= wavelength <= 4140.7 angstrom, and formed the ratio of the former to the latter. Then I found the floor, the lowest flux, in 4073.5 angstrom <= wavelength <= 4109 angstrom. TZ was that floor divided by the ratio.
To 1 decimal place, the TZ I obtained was 13.5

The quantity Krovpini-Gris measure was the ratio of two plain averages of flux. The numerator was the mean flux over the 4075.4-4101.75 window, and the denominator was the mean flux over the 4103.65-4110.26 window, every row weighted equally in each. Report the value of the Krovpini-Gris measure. 1.08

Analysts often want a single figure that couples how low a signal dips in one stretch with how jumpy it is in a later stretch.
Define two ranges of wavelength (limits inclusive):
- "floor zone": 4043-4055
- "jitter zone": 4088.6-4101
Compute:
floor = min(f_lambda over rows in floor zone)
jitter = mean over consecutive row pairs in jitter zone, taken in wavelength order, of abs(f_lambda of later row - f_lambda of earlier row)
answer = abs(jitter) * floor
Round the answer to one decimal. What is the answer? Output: 1.7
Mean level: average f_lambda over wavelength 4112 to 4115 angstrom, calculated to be 13.8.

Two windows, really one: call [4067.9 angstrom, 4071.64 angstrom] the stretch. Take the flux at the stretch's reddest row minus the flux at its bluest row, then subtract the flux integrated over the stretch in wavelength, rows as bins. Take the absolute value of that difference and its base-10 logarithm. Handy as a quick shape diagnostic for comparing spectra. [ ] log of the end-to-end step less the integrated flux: 1.72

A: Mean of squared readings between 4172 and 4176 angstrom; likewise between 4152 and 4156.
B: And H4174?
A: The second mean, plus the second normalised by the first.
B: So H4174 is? 264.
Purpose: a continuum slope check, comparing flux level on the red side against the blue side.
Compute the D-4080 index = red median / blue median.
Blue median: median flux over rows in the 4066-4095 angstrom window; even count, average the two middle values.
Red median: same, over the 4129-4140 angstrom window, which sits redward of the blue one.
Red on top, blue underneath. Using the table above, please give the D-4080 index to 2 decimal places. 0.94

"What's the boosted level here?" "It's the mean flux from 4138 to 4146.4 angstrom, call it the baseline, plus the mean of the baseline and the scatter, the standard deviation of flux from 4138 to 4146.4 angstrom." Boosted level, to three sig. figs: 22.7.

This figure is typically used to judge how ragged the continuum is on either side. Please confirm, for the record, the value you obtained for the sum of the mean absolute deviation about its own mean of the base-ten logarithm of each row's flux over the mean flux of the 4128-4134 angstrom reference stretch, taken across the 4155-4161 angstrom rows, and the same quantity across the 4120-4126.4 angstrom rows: 0.019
